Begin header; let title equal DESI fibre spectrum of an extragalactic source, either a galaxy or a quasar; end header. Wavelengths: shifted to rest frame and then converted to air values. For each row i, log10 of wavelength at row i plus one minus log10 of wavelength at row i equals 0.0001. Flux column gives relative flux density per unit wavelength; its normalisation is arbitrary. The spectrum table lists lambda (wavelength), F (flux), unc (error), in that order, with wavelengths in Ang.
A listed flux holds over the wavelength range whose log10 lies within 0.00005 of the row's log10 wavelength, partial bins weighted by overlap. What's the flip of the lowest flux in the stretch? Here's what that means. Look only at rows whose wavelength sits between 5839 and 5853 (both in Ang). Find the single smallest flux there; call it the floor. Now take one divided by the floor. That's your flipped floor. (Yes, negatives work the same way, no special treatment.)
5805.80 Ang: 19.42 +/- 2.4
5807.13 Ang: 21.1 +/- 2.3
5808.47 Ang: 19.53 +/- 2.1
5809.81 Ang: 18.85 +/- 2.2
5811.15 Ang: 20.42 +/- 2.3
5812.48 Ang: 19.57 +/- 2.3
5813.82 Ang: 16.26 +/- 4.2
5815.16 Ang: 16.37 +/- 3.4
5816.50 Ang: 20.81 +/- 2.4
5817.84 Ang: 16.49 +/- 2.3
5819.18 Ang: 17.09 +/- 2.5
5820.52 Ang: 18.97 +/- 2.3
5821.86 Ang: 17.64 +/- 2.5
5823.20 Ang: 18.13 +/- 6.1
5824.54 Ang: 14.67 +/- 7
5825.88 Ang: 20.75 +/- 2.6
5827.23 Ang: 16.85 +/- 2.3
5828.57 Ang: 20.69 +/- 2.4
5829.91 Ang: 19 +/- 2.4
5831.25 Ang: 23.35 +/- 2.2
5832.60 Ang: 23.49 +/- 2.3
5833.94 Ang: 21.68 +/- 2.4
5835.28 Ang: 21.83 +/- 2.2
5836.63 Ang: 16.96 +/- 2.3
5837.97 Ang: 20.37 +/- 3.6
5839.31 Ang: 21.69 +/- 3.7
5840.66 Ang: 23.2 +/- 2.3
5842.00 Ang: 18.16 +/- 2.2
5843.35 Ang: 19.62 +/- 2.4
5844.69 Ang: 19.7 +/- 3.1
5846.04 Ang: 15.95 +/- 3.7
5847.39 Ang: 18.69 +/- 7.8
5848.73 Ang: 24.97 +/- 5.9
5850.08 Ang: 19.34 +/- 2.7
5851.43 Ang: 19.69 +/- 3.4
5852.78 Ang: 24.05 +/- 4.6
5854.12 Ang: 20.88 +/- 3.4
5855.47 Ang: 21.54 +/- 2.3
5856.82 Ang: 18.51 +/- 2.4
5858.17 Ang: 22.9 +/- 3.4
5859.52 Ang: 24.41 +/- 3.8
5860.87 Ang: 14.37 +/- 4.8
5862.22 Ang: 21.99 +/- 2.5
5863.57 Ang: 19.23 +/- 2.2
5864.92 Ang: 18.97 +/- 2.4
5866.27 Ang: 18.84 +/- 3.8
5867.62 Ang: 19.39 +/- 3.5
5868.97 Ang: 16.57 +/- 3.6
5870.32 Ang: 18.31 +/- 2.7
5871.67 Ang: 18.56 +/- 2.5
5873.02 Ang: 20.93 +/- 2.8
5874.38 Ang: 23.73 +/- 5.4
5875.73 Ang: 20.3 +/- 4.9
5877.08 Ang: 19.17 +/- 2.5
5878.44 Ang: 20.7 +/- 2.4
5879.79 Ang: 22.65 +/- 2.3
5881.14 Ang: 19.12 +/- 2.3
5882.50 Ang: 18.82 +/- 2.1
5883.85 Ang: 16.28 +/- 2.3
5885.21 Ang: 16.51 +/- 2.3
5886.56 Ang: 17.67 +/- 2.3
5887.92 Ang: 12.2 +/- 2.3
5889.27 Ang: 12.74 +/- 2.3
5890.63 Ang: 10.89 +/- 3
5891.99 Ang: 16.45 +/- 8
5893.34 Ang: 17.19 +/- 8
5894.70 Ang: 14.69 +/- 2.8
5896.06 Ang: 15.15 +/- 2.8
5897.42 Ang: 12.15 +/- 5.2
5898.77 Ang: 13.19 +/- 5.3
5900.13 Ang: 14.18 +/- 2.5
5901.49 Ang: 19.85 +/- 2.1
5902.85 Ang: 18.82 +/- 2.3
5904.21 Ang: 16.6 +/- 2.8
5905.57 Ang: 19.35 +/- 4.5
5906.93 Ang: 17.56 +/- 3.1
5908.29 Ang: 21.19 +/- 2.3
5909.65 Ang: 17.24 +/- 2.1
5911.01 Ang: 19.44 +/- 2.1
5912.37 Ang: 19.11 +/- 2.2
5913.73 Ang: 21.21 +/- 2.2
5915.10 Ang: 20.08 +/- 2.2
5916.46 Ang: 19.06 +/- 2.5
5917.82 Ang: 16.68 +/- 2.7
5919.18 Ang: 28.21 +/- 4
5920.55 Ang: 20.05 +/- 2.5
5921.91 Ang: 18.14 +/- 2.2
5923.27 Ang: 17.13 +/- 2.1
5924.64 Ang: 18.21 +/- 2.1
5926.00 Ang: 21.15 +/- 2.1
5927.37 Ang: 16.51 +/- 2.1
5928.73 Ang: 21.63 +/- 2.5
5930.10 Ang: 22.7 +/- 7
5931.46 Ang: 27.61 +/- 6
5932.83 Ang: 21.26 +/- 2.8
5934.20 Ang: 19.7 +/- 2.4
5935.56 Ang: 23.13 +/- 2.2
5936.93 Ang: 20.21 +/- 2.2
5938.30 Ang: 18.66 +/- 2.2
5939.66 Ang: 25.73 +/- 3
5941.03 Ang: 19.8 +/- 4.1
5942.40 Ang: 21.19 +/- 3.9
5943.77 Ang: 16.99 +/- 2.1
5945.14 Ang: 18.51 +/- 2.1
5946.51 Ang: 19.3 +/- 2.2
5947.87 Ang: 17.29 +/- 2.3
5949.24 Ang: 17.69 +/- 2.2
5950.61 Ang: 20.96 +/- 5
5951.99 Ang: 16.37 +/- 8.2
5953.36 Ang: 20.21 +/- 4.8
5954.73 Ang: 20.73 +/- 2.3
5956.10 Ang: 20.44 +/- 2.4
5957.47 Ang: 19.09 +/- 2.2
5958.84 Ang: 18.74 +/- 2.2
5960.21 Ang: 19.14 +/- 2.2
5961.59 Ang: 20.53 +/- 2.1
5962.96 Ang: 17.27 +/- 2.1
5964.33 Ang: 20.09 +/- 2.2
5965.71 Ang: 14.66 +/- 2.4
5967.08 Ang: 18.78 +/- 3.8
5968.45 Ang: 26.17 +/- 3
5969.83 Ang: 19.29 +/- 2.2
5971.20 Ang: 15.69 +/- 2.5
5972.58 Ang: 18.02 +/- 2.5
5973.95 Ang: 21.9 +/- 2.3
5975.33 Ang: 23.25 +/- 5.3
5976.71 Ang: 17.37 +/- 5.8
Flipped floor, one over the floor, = 0.063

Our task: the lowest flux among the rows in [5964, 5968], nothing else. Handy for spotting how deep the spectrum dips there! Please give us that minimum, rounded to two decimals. 14.66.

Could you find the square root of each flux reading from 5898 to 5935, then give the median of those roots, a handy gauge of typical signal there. 4.40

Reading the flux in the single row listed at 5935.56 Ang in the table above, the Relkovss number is 23.13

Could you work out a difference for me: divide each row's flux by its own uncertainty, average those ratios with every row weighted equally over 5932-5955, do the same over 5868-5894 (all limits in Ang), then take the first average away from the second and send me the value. -1.0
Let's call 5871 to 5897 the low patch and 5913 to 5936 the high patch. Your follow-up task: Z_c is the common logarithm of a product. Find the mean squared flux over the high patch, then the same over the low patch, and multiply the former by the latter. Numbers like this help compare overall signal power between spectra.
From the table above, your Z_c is 5.15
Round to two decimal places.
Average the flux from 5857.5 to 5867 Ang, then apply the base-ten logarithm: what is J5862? 1.30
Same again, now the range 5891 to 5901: 1.17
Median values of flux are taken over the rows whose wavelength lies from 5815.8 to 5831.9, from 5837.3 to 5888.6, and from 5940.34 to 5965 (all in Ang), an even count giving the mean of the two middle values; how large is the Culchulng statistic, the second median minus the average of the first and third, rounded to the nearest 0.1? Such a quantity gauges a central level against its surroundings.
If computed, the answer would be 0.5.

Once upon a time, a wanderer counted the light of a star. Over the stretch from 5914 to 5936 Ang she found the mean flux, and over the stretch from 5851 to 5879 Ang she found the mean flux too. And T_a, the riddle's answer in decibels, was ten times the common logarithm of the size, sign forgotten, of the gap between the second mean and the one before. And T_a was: -3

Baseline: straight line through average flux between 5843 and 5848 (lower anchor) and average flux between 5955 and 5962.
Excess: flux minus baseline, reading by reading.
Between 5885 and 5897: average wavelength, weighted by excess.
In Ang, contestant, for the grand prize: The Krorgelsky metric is 5890.7 Ang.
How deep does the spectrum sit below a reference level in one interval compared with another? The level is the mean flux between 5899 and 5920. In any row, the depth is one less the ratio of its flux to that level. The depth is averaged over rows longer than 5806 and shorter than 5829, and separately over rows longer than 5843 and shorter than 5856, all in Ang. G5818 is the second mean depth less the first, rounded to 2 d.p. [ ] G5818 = -0.10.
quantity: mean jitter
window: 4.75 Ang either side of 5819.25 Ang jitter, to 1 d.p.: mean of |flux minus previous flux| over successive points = 2.2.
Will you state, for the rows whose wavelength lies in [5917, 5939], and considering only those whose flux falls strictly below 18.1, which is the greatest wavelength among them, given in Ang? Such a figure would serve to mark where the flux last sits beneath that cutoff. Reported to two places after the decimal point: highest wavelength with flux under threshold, 5927.37 Ang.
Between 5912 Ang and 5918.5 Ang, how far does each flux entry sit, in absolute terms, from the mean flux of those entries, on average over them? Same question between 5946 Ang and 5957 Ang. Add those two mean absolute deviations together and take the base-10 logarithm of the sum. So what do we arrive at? 0.42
